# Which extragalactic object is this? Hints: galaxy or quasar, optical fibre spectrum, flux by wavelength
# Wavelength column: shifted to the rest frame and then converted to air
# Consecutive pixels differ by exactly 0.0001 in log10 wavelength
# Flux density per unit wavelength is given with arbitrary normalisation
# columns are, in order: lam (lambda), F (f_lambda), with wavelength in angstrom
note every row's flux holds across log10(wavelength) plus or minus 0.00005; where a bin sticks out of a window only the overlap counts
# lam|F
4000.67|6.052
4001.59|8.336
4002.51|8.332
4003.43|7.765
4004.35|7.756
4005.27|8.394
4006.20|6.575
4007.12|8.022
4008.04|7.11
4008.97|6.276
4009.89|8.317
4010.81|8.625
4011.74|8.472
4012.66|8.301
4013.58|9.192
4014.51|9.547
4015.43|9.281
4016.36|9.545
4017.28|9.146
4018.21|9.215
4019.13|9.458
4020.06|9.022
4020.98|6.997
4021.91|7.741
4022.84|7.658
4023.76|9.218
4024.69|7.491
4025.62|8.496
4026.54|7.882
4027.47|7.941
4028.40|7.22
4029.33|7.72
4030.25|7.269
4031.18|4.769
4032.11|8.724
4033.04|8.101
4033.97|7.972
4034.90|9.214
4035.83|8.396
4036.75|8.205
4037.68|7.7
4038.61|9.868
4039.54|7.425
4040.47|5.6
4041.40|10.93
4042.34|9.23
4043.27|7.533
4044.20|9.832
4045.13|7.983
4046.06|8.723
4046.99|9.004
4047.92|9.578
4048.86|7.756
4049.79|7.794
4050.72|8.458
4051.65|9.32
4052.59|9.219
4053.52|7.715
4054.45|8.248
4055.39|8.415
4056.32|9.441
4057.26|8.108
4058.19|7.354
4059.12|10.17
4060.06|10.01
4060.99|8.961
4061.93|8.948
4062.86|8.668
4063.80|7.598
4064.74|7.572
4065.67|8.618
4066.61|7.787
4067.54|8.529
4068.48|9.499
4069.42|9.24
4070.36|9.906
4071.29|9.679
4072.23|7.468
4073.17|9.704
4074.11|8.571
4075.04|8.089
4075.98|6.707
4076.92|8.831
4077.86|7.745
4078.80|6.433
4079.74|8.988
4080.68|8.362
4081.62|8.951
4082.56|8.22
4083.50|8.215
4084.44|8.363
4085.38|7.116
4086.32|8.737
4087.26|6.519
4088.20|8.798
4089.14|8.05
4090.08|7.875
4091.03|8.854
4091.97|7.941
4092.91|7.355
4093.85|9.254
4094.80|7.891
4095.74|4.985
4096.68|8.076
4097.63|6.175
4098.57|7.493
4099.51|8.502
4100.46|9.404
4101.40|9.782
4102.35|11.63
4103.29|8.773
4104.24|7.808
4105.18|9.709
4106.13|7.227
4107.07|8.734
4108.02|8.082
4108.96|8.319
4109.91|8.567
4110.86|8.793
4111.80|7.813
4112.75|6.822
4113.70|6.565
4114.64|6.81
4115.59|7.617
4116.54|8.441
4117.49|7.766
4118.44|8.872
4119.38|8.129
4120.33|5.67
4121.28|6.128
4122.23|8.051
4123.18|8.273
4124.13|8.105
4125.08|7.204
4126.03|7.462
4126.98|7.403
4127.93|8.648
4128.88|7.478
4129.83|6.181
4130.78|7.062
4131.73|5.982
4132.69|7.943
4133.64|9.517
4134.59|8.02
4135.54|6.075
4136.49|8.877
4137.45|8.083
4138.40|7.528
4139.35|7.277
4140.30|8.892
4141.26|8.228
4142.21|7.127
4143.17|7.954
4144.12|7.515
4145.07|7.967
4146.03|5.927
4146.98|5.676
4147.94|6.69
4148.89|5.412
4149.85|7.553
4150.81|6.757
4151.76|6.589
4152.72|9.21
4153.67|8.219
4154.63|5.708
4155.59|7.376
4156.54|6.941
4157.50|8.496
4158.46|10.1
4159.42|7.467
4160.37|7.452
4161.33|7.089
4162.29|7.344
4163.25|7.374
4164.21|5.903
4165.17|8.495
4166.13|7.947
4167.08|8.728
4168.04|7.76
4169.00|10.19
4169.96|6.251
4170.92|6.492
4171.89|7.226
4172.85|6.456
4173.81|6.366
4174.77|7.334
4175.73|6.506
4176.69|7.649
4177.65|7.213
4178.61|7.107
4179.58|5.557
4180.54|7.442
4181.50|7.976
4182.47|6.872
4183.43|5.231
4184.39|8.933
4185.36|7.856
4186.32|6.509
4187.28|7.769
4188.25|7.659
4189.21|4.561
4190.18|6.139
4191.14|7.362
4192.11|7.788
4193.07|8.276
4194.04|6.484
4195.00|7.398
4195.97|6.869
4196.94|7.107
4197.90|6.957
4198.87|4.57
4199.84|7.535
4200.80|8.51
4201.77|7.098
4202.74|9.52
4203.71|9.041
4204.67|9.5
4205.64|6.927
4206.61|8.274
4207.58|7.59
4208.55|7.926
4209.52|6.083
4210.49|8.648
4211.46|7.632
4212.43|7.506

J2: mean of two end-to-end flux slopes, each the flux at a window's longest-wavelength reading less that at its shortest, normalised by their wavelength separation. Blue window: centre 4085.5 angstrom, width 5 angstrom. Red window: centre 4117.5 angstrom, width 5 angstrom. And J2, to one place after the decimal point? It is -0.2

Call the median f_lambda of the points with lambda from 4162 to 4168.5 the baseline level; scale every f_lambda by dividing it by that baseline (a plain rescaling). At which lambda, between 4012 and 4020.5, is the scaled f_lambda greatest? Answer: 4014.51 angstrom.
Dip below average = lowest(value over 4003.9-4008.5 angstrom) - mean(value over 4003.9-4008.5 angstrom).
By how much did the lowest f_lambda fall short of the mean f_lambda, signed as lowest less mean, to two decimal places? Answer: -1.00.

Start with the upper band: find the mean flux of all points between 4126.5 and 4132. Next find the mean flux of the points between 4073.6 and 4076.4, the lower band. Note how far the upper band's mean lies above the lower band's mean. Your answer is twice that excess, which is -1.3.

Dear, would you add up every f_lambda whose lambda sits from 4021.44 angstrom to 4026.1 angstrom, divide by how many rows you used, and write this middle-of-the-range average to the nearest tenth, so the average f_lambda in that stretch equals 8.1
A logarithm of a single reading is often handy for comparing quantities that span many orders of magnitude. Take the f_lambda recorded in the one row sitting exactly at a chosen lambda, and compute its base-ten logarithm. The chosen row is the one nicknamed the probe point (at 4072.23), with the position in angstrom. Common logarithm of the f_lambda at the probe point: 0.87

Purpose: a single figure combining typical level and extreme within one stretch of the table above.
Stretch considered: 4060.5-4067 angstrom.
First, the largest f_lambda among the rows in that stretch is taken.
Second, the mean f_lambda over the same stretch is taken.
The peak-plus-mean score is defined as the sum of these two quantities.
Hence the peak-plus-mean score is 17.3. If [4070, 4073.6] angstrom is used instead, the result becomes 19.1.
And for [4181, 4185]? 16.2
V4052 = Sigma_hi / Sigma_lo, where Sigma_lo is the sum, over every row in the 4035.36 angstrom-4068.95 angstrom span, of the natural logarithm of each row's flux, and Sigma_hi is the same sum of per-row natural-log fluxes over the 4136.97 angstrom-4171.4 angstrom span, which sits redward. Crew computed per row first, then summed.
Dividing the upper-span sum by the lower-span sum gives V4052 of 0.94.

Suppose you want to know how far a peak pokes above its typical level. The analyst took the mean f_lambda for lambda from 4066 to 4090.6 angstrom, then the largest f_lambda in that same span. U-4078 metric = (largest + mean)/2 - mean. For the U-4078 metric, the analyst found 0.79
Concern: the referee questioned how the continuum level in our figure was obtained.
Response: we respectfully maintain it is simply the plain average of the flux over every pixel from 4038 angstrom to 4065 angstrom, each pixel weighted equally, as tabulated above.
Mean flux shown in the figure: 8.6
